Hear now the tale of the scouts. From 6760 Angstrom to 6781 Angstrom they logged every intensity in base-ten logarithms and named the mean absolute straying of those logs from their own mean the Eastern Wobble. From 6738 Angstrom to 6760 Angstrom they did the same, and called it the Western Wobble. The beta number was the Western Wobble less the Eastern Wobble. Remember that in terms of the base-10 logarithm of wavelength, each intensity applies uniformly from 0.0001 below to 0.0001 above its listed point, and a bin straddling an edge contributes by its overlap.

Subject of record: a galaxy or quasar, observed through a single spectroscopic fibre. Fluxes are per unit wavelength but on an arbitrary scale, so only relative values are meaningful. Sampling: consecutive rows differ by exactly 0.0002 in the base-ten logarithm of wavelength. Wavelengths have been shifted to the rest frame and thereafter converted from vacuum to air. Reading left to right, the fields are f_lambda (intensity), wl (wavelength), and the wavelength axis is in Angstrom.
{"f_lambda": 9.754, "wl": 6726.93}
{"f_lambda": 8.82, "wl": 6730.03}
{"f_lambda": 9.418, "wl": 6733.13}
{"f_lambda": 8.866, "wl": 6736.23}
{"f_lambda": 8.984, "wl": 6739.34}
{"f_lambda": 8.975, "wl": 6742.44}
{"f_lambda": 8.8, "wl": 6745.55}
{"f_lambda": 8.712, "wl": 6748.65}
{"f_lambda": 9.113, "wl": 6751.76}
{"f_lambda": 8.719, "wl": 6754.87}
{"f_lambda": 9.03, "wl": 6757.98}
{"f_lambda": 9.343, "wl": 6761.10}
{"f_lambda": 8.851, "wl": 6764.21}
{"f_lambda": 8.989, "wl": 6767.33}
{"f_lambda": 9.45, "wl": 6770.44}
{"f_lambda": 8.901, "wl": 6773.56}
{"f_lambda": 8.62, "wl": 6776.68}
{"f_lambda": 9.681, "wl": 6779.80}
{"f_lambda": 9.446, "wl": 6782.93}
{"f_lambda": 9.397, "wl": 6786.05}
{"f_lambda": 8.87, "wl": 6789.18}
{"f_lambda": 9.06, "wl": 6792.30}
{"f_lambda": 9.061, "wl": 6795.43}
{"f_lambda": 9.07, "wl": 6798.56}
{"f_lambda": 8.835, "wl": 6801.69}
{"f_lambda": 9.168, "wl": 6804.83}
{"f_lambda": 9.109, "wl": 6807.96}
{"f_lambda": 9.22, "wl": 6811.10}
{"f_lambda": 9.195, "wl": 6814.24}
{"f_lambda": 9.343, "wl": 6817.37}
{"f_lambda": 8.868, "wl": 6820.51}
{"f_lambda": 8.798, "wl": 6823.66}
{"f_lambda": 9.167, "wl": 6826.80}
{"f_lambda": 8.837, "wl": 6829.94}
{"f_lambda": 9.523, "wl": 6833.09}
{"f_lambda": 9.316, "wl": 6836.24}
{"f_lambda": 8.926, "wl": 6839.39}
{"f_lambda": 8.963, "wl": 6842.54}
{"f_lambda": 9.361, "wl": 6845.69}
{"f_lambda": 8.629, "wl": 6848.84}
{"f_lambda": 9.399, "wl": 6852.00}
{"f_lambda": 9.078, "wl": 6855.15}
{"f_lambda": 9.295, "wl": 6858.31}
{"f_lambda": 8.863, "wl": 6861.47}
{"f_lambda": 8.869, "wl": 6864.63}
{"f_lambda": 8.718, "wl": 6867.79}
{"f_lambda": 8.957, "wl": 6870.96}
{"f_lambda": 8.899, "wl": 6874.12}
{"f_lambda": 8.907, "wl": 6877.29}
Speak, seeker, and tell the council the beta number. -0.008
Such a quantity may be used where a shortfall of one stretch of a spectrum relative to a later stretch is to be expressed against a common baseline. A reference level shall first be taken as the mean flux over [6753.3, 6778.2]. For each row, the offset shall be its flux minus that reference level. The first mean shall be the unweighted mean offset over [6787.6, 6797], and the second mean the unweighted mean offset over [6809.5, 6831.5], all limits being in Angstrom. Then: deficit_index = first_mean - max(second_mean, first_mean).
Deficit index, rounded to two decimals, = -0.06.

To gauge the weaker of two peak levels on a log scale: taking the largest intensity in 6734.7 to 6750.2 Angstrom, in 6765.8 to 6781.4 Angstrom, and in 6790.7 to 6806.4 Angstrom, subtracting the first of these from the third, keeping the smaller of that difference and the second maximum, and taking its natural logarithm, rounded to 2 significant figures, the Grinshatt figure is -1.7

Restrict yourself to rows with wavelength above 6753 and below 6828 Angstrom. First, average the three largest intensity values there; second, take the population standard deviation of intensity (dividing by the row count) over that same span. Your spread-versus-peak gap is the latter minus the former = -9.27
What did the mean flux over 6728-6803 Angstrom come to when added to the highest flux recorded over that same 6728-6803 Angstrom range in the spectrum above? 18.7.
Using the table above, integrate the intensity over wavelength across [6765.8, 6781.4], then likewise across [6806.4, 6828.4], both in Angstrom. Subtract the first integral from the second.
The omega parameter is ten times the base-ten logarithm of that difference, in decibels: 18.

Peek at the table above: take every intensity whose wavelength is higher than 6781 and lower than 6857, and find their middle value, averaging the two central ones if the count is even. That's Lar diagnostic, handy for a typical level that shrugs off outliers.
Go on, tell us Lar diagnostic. 9.09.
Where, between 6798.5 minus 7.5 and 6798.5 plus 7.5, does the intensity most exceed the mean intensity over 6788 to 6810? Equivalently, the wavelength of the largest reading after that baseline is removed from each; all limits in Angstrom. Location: 6804.83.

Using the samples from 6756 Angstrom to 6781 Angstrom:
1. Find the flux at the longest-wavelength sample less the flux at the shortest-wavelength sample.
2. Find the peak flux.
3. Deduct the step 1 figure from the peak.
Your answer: 9.03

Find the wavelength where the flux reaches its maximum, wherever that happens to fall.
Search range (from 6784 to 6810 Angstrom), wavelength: 6786.05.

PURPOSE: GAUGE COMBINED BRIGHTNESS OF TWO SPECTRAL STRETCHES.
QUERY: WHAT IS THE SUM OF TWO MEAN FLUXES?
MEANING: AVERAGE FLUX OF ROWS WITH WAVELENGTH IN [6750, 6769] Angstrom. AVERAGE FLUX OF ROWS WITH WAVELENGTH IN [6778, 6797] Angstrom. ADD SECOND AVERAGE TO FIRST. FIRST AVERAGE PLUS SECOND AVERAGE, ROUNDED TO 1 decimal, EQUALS 18.3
